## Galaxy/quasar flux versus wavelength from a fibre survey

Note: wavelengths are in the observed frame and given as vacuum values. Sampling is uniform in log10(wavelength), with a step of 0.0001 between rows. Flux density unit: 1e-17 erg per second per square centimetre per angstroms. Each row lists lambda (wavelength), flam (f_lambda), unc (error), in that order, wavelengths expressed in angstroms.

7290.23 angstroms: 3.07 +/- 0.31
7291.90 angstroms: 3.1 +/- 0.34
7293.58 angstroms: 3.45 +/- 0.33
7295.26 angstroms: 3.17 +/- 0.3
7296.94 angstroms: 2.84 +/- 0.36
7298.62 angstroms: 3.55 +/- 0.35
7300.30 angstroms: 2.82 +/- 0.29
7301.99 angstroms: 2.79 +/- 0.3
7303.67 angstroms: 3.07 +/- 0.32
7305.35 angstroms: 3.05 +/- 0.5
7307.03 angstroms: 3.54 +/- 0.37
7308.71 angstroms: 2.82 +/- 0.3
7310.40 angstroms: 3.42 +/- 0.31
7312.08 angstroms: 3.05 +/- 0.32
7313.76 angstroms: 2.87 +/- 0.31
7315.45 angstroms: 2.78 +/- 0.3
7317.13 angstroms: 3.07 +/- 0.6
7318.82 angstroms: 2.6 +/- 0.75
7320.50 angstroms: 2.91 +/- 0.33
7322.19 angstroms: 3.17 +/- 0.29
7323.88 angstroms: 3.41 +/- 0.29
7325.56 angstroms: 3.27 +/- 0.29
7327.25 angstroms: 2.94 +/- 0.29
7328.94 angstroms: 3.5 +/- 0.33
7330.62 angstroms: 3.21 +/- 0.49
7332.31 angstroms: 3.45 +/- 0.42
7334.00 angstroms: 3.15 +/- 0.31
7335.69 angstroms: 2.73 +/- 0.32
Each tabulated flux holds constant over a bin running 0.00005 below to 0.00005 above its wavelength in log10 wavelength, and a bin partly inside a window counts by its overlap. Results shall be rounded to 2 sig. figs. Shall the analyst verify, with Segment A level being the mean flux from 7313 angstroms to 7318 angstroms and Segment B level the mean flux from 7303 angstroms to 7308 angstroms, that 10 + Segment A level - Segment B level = 9.7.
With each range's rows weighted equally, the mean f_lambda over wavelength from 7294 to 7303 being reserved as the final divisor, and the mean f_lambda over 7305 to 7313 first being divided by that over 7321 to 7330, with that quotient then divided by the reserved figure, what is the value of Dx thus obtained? 0.32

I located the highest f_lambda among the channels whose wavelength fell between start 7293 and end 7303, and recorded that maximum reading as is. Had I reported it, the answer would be 3.55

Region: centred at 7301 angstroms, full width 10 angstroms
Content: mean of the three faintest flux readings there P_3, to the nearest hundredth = 2.82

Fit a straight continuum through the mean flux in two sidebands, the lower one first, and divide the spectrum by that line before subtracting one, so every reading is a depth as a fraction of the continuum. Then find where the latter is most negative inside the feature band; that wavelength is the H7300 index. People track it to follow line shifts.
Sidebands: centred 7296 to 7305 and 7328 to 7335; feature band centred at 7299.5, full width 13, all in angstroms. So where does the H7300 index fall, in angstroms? 7301.99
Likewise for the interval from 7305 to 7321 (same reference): 7318.82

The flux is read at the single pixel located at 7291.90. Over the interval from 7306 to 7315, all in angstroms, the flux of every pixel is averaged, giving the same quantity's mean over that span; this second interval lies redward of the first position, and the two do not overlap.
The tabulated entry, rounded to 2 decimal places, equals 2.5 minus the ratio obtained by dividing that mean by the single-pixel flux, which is 1.49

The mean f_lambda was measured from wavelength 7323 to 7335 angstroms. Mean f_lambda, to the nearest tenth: 3.3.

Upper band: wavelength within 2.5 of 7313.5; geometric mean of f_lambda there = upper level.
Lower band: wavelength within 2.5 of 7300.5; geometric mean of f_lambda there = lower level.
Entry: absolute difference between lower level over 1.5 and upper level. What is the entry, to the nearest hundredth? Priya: 0.88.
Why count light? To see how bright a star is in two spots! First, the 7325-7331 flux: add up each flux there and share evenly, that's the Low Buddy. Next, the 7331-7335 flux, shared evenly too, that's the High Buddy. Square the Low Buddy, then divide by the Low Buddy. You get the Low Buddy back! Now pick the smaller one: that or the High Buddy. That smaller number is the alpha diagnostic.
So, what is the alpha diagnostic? 3.23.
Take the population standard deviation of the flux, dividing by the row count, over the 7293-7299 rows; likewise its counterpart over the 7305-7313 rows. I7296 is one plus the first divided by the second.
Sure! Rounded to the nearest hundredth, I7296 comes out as 2.04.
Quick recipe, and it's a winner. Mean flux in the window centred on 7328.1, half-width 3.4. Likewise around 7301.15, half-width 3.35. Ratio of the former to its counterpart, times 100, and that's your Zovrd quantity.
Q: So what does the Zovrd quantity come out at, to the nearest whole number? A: 106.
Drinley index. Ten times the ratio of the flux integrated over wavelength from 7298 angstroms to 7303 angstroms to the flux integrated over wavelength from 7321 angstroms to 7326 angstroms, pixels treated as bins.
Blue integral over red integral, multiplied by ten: 9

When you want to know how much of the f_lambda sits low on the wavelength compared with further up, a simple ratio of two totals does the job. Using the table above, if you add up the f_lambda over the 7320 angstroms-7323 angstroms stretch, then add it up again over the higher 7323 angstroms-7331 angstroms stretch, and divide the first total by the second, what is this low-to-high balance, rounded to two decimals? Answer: 0.37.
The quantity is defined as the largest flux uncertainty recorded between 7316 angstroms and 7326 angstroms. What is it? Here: 0.75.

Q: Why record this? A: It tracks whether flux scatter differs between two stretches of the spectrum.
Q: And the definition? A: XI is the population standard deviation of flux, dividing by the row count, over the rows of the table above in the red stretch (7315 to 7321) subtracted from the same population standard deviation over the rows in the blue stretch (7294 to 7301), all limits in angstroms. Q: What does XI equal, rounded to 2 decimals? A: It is 0.12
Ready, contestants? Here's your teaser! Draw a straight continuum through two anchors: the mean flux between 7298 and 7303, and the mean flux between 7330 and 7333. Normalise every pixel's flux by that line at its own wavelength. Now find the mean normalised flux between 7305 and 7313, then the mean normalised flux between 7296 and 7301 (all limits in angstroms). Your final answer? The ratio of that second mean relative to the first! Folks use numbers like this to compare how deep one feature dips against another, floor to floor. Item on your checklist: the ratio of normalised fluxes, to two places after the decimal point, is 1.00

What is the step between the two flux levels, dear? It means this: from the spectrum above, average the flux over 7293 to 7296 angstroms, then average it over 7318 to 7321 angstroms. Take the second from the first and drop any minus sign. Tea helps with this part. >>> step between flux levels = 0.56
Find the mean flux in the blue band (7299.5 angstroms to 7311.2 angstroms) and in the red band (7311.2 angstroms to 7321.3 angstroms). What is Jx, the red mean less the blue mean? -0.19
